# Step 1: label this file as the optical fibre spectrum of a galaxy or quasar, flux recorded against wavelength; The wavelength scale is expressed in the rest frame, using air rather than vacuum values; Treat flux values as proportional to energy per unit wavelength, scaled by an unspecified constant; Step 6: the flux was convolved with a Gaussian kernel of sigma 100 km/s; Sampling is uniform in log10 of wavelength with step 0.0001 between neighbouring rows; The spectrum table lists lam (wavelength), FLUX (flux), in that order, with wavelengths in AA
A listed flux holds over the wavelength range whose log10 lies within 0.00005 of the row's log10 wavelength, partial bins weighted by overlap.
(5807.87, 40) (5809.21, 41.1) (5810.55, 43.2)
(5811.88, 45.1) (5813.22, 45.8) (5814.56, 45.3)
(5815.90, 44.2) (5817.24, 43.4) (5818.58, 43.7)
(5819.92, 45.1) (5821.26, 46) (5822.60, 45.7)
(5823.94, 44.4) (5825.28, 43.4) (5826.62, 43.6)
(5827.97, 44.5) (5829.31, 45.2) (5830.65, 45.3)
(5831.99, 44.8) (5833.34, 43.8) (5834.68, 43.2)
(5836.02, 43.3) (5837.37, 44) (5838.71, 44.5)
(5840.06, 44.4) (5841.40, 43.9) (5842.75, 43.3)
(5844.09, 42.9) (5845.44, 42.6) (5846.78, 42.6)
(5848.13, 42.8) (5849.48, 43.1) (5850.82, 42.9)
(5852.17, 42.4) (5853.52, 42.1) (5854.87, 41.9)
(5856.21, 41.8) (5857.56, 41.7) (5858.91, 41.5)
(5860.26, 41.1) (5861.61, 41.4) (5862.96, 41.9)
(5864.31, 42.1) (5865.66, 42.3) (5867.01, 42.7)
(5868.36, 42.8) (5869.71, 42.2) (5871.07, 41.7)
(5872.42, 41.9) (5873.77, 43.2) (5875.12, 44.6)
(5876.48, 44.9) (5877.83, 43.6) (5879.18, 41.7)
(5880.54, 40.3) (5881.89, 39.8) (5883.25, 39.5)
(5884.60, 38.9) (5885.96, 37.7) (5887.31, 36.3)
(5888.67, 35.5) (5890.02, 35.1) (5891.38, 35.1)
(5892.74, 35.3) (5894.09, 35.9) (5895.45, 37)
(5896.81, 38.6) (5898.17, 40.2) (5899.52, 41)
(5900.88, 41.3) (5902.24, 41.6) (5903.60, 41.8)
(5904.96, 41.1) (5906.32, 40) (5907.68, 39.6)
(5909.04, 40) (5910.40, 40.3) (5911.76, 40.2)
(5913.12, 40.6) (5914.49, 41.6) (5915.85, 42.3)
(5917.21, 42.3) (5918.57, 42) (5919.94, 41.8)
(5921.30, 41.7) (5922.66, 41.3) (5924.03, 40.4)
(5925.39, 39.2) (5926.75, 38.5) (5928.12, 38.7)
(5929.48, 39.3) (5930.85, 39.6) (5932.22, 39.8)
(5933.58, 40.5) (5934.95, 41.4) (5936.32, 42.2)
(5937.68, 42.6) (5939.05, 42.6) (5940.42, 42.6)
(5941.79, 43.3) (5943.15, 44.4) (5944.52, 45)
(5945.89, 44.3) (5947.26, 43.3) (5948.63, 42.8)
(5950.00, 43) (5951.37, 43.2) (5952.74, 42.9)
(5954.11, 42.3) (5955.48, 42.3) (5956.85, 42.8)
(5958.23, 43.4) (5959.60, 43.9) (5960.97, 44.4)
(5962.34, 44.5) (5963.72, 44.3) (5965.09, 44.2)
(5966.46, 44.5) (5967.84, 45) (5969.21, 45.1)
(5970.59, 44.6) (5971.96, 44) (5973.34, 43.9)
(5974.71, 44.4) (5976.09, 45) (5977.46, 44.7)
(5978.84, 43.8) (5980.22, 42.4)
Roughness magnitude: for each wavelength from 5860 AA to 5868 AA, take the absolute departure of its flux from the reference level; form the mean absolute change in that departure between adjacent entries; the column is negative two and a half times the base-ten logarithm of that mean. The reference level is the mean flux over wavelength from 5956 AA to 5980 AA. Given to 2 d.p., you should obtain 1.24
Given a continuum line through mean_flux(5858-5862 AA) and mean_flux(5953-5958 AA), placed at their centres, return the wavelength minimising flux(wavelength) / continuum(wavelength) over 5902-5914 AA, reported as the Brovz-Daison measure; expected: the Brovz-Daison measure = 5907.68 AA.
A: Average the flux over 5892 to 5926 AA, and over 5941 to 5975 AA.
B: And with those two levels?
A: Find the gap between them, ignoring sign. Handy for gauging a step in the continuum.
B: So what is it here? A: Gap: 3.5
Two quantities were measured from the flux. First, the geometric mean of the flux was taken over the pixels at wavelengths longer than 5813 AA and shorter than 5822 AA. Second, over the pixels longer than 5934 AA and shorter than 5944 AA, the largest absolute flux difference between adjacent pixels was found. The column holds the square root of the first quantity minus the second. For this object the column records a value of 5.6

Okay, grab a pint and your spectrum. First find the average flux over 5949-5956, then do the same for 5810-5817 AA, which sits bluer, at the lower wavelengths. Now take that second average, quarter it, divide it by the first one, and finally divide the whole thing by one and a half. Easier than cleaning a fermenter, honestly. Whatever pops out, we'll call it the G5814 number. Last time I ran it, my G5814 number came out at 0.174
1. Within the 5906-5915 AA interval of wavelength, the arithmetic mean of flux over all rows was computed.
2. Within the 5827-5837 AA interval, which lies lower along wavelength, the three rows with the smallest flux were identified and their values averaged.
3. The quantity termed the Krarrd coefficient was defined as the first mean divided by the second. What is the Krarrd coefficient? 0.93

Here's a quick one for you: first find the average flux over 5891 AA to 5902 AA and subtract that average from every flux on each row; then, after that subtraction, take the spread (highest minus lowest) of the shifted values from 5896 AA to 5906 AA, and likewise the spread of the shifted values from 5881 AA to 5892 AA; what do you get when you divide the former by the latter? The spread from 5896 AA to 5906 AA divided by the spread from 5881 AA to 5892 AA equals 0.68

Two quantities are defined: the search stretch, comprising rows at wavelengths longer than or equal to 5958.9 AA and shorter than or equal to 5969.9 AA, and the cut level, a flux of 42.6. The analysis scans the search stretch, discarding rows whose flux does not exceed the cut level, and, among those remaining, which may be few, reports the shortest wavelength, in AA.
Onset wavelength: 5959.60 AA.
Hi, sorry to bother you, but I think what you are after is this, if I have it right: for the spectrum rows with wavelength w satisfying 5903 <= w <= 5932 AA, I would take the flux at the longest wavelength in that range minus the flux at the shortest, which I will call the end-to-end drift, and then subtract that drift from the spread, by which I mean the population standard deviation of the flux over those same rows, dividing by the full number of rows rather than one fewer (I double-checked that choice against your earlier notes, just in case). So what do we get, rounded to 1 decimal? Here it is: 3.4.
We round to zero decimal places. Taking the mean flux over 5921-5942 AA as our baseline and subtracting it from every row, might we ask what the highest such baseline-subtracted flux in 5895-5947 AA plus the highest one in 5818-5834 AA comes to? 9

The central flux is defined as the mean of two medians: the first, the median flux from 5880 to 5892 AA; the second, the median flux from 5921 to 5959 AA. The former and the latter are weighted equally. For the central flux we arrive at 40.1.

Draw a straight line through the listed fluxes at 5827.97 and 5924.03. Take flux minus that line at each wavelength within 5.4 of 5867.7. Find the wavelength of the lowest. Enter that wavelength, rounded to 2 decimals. 5862.96 AA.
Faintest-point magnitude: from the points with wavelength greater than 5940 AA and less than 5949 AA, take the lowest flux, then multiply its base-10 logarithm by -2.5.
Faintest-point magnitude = -4.07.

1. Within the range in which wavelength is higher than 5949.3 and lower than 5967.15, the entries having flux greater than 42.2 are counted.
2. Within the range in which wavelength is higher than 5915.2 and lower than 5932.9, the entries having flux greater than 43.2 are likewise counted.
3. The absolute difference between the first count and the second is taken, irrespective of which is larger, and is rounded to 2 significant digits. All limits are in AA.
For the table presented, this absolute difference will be 13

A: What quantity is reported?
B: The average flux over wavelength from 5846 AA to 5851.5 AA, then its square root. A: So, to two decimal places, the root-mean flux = 6.55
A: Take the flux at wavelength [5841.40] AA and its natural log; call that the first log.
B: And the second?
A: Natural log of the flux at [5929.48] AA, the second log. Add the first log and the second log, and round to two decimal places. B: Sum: 7.45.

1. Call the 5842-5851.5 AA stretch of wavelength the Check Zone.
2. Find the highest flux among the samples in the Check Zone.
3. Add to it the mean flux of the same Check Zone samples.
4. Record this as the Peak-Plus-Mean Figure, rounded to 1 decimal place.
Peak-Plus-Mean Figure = 86.2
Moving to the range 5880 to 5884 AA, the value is 80.2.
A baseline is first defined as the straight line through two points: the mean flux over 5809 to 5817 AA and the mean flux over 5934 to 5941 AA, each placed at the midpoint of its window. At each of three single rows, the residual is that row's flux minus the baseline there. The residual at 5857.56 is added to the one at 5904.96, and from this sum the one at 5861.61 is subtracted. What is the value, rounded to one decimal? -1.4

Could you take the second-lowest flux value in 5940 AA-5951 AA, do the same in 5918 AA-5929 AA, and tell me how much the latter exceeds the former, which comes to -4.1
